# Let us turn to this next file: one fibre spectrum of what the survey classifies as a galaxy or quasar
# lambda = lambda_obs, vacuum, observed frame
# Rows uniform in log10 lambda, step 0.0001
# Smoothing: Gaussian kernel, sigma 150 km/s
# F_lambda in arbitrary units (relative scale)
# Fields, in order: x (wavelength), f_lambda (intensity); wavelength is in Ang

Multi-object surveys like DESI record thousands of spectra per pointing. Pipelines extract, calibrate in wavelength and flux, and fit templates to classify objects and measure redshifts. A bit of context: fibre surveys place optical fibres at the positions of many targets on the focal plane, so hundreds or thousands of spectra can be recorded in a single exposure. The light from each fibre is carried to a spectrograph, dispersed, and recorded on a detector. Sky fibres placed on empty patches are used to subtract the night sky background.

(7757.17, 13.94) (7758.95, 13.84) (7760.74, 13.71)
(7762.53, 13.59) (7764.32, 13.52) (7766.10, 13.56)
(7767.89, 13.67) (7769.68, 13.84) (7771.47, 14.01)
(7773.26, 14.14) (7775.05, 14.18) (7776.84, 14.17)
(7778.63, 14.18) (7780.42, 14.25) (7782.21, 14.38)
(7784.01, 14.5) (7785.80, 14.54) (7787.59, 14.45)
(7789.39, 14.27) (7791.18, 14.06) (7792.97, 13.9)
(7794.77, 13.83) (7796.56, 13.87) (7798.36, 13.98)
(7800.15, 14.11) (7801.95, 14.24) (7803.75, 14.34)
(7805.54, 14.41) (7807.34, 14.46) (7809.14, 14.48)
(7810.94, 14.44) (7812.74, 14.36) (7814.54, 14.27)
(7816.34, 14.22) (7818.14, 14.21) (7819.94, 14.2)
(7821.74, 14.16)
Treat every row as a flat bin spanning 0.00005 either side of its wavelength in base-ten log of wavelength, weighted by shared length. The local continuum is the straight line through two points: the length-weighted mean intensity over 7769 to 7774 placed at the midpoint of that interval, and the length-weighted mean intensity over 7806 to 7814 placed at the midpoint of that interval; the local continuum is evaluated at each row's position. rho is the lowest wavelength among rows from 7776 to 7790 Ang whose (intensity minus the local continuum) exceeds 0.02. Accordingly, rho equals 7776.84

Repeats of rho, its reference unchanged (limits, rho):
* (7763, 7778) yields 7773.26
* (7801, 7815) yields 7805.54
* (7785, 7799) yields 7785.80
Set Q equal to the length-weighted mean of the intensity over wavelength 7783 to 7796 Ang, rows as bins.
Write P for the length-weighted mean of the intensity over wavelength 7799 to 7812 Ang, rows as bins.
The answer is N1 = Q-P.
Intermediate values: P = 14.3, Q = 14.2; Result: -0.13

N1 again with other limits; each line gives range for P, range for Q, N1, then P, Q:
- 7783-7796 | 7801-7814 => 0.16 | 14.2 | 14.4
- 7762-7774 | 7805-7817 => 0.60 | 13.8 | 14.4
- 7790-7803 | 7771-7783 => 0.19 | 14.0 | 14.2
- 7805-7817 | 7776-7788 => -0.02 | 14.4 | 14.4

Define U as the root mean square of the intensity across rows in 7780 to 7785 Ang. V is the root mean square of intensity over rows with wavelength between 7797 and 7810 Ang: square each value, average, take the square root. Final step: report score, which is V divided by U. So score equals 0.99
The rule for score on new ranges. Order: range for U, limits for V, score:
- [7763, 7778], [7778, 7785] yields 1.03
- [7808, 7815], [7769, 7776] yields 0.98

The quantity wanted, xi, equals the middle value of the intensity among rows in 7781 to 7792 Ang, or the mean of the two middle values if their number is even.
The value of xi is 14.4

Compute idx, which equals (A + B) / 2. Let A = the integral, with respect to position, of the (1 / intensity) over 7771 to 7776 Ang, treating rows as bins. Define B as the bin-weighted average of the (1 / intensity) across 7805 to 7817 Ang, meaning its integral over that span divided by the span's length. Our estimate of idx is 0.21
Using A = 0.35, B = 0.0695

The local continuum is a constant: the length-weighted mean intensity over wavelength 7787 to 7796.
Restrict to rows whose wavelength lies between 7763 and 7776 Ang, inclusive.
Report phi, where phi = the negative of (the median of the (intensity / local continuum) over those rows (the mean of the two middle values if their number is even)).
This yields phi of -0.98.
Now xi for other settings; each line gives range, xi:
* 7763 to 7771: 13.6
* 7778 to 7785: 14.3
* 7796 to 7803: 14.0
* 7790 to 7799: 13.9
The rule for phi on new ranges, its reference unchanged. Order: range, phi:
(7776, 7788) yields -1.02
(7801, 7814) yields -1.02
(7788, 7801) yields -0.99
